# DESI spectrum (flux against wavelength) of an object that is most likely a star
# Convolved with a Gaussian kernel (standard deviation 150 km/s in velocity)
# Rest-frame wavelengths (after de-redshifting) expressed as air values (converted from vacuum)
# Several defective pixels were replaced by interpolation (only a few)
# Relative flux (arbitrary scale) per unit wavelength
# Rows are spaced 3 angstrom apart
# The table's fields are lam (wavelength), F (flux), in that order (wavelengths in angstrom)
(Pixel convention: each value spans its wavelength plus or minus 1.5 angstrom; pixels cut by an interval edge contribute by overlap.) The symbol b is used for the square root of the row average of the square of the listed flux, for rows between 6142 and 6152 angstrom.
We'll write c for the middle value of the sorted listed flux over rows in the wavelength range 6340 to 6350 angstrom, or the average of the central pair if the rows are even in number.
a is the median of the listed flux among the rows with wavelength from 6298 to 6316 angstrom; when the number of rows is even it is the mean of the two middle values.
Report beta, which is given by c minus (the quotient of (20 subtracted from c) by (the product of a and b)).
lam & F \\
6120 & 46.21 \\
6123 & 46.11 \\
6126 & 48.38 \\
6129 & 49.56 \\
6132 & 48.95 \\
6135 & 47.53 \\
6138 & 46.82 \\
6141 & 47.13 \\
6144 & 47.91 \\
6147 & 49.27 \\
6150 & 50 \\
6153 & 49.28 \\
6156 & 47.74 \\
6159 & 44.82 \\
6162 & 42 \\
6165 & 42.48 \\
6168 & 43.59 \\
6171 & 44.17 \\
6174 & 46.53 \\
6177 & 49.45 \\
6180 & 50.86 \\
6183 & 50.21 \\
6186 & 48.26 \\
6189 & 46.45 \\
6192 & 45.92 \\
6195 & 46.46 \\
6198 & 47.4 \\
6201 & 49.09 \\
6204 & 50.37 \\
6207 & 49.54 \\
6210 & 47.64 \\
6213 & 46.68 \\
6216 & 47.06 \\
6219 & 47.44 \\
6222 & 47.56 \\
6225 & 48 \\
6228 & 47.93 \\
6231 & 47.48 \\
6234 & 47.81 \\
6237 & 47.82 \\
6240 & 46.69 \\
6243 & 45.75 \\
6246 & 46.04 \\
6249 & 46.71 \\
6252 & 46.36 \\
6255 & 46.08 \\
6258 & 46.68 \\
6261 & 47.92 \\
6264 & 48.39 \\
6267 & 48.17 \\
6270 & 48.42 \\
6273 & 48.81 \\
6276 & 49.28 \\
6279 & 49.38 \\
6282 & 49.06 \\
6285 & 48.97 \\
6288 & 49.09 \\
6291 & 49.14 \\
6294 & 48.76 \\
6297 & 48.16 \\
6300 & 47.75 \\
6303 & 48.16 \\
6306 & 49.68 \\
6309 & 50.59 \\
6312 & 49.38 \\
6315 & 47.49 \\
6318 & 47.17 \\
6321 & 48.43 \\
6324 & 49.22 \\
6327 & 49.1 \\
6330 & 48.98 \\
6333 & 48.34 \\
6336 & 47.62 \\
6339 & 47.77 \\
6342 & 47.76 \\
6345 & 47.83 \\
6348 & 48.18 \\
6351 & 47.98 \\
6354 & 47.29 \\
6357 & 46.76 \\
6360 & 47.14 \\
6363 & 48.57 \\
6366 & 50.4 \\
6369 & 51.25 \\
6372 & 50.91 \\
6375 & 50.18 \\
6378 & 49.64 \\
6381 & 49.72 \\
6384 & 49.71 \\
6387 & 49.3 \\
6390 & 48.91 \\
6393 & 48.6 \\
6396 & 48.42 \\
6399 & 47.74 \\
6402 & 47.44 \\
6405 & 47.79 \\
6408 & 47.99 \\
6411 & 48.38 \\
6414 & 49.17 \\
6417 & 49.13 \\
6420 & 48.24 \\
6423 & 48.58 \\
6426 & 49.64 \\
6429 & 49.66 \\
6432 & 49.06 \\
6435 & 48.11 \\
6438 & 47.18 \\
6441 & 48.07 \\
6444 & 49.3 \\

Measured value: 47.8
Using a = 48.8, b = 49.1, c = 48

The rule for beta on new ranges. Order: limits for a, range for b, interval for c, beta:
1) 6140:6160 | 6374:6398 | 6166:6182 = 46.5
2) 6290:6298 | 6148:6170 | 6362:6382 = 50.2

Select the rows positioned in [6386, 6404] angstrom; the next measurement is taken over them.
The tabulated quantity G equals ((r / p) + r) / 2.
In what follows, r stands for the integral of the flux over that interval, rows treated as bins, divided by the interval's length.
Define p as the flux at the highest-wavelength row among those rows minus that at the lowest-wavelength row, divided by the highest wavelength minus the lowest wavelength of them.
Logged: -171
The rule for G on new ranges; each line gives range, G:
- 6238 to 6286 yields 494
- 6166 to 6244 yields 849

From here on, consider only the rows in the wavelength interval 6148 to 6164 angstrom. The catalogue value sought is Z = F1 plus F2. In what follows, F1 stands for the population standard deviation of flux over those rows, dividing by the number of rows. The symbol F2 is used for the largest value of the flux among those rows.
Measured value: 53.0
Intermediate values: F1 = 2.97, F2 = 50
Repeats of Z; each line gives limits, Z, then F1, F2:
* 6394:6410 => 48.7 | 0.32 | 48.42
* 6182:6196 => 51.8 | 1.59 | 50.21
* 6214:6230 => 48.3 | 0.34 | 48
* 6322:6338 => 49.8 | 0.60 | 49.22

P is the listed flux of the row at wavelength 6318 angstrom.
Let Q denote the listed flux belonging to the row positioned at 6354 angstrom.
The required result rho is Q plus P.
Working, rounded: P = 47.17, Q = 47.29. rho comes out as 94.5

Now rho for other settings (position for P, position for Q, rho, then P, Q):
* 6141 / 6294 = 95.9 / 47.13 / 48.76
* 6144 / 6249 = 94.6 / 47.91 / 46.71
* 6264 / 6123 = 94.5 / 48.39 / 46.11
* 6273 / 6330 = 97.8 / 48.81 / 48.98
